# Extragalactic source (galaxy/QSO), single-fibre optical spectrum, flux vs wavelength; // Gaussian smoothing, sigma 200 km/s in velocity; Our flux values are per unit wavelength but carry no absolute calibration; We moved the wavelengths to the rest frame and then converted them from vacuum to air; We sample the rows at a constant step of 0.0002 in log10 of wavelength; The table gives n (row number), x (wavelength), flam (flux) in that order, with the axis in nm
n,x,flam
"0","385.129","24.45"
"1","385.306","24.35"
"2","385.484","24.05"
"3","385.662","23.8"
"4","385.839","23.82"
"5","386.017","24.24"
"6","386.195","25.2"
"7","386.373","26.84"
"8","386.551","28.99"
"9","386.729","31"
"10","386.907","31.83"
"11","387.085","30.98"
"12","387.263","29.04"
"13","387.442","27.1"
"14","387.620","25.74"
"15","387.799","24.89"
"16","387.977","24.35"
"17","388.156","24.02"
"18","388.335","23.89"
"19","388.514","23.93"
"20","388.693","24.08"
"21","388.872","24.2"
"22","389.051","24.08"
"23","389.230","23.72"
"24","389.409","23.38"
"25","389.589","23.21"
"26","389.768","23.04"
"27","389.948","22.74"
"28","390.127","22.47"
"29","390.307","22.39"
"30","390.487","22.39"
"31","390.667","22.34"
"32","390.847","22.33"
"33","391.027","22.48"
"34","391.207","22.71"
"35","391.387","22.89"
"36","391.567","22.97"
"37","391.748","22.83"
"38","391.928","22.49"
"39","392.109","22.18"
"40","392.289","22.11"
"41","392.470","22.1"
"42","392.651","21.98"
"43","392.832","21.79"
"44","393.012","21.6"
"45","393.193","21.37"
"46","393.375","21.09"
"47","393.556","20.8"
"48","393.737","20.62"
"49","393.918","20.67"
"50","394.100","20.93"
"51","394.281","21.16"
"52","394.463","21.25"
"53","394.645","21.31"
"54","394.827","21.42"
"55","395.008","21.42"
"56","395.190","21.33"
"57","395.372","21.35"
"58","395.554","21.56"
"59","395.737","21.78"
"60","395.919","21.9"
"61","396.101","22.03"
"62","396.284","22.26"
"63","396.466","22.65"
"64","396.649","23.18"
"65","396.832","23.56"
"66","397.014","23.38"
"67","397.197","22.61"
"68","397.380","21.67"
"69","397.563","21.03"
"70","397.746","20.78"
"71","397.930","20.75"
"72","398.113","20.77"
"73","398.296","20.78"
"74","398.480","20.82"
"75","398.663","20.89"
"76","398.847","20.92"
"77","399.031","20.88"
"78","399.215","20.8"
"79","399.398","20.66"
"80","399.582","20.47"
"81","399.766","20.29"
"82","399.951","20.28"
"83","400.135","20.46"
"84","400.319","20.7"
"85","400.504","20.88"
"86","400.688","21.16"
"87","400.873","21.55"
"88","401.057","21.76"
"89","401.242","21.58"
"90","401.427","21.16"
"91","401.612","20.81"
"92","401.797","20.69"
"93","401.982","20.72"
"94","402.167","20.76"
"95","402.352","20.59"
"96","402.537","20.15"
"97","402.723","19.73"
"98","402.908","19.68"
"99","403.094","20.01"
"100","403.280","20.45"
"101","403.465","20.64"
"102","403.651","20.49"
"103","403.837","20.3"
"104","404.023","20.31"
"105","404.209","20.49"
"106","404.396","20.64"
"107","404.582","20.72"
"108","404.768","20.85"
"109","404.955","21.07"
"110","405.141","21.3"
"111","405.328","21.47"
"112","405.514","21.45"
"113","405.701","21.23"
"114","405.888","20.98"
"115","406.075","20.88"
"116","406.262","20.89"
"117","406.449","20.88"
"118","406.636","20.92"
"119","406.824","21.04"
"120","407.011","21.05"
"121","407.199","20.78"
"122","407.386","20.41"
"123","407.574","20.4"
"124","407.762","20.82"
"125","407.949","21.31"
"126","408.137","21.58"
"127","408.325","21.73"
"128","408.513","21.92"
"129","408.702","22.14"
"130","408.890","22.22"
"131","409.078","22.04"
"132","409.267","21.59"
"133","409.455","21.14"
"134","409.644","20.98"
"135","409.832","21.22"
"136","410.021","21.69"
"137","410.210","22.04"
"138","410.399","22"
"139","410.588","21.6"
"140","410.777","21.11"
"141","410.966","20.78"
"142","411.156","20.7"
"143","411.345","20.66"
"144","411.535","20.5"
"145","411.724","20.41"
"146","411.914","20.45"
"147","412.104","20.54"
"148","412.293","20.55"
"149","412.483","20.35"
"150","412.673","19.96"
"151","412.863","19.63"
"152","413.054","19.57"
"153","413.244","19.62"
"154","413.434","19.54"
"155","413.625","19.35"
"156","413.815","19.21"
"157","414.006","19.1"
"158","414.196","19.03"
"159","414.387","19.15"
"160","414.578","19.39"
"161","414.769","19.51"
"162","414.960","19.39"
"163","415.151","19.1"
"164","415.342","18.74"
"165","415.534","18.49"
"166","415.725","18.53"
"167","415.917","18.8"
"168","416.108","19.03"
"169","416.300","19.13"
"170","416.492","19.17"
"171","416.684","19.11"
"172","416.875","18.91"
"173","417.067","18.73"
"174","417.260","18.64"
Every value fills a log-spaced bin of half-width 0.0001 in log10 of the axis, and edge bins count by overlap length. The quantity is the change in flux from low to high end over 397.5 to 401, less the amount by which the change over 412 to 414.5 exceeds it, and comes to 2.4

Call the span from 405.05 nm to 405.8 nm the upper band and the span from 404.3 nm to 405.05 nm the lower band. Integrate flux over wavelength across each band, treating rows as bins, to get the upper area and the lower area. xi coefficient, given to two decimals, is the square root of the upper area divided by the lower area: 1.01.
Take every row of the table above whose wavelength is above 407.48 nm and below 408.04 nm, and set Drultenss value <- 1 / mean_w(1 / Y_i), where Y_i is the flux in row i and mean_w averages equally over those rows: 20.8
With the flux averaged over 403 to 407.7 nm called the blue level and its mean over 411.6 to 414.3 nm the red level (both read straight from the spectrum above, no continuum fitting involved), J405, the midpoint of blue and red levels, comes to 20.3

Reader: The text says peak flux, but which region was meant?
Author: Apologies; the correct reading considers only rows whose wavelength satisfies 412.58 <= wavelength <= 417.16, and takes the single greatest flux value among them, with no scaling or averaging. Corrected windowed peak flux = 19.96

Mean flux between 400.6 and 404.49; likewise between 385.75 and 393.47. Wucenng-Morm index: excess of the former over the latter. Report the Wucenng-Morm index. -3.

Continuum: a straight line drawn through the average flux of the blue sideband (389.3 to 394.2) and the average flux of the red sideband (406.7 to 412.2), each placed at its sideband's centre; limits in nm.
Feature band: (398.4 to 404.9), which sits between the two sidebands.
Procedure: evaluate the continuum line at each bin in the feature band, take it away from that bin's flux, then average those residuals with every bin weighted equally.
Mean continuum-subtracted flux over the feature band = -0.95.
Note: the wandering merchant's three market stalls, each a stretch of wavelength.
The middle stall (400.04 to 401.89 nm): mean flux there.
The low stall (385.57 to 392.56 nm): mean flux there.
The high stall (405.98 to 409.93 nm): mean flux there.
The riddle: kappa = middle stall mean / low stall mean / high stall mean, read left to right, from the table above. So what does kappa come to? 0.0406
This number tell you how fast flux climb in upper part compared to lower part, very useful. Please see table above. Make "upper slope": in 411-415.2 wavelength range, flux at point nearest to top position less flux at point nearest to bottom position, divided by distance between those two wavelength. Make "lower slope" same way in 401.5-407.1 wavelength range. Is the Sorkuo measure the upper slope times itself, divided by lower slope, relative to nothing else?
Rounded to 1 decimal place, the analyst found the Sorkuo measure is 3.6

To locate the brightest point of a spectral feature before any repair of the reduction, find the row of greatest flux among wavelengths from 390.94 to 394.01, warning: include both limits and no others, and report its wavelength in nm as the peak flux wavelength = 391.567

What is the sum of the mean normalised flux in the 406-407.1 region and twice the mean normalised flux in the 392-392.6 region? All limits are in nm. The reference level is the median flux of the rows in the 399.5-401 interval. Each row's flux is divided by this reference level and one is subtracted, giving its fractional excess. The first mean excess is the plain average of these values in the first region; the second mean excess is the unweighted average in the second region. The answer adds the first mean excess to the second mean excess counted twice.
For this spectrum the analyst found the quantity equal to 0.168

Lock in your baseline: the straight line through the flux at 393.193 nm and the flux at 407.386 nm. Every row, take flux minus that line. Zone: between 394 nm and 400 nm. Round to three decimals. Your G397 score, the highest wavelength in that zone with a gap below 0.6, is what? 399.951 nm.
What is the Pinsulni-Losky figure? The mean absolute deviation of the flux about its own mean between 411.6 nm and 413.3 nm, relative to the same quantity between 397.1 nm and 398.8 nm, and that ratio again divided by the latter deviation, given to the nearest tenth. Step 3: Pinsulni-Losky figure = 1.8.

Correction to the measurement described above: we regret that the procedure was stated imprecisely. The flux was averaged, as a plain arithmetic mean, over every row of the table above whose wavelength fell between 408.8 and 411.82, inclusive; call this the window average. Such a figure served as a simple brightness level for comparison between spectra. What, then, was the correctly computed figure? 21.3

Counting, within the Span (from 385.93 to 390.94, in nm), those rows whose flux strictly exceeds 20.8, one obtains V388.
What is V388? 28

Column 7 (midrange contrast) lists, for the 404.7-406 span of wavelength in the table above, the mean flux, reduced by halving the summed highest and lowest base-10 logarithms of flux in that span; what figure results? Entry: 19.87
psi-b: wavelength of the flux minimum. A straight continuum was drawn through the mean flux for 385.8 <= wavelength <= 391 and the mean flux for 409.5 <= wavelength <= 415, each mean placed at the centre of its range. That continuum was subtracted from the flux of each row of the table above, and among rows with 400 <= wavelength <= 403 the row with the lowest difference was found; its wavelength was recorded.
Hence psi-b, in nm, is 402.908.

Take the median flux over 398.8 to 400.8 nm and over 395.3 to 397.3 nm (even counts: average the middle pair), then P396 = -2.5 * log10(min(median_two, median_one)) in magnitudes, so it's -3.29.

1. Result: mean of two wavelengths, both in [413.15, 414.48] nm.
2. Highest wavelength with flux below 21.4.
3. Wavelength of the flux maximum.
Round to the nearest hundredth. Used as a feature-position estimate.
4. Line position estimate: 413.82 nm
